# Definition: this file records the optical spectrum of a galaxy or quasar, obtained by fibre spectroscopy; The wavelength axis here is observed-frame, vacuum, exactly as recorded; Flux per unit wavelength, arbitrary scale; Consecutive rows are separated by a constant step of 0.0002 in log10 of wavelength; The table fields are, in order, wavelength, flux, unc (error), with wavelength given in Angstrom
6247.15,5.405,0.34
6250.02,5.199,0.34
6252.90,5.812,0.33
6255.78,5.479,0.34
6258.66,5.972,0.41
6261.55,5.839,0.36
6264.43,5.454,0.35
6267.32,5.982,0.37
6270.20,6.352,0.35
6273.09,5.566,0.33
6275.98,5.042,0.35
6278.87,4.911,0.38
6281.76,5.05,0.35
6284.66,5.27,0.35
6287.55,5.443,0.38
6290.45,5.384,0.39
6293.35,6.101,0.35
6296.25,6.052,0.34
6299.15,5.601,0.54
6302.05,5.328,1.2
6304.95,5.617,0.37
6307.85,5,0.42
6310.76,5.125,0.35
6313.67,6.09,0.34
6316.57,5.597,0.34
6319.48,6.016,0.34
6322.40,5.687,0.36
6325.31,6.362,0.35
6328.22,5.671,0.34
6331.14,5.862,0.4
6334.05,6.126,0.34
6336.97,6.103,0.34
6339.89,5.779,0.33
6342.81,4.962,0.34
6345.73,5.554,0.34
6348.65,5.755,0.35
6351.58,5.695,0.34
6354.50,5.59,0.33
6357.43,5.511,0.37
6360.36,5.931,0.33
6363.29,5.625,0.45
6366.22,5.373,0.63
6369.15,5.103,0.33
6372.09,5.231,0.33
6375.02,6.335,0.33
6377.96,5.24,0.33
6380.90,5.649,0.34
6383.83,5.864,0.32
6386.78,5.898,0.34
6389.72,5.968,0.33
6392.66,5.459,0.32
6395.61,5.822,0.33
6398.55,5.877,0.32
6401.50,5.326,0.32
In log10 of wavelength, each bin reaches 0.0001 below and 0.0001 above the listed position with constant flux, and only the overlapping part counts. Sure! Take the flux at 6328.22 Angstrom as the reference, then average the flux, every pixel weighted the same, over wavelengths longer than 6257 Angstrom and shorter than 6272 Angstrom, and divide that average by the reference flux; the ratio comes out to 1.04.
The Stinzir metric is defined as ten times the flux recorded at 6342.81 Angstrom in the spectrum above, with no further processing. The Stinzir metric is 50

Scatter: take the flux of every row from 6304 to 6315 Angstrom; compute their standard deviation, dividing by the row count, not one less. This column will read 0.43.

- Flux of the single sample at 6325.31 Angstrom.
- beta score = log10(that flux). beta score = 0.80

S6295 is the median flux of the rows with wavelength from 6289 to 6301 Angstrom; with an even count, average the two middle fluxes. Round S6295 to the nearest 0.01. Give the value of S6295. 5.83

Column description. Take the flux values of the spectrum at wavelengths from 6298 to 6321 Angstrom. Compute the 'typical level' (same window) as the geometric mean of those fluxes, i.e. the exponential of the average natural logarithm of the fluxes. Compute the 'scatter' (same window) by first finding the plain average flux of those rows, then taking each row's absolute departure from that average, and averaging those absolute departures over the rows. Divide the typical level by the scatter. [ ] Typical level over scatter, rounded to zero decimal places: 19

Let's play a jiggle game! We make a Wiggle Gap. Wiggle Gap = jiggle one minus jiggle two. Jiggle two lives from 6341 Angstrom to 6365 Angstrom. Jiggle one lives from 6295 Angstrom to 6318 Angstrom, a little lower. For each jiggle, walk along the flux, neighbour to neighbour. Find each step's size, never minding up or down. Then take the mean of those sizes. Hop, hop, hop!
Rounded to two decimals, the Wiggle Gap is 0.21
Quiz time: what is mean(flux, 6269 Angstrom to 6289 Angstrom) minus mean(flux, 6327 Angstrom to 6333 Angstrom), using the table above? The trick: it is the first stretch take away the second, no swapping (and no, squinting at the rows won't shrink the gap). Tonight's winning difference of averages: -0.4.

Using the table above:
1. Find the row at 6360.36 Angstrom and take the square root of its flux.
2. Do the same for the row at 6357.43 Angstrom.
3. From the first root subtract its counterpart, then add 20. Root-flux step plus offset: 20.1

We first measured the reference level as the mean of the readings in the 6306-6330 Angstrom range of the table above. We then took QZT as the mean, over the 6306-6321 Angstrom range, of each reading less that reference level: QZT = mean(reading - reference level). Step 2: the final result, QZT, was -0.13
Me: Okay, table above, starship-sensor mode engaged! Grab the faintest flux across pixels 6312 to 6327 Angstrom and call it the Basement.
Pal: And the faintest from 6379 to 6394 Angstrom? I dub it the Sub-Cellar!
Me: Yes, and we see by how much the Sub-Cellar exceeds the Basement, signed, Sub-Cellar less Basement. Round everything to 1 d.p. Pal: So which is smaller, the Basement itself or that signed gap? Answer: -0.1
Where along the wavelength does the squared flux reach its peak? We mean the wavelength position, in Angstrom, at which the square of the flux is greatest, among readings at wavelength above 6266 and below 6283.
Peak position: 6270.20 Angstrom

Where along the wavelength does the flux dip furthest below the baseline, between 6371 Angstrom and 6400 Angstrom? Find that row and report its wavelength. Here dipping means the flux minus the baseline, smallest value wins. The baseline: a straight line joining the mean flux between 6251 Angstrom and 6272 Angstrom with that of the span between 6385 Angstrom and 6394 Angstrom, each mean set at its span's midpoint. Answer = 6372.09 Angstrom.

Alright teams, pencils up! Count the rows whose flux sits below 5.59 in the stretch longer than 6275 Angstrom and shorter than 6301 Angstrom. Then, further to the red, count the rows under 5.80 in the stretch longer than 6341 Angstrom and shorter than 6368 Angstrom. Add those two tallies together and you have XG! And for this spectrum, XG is 14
